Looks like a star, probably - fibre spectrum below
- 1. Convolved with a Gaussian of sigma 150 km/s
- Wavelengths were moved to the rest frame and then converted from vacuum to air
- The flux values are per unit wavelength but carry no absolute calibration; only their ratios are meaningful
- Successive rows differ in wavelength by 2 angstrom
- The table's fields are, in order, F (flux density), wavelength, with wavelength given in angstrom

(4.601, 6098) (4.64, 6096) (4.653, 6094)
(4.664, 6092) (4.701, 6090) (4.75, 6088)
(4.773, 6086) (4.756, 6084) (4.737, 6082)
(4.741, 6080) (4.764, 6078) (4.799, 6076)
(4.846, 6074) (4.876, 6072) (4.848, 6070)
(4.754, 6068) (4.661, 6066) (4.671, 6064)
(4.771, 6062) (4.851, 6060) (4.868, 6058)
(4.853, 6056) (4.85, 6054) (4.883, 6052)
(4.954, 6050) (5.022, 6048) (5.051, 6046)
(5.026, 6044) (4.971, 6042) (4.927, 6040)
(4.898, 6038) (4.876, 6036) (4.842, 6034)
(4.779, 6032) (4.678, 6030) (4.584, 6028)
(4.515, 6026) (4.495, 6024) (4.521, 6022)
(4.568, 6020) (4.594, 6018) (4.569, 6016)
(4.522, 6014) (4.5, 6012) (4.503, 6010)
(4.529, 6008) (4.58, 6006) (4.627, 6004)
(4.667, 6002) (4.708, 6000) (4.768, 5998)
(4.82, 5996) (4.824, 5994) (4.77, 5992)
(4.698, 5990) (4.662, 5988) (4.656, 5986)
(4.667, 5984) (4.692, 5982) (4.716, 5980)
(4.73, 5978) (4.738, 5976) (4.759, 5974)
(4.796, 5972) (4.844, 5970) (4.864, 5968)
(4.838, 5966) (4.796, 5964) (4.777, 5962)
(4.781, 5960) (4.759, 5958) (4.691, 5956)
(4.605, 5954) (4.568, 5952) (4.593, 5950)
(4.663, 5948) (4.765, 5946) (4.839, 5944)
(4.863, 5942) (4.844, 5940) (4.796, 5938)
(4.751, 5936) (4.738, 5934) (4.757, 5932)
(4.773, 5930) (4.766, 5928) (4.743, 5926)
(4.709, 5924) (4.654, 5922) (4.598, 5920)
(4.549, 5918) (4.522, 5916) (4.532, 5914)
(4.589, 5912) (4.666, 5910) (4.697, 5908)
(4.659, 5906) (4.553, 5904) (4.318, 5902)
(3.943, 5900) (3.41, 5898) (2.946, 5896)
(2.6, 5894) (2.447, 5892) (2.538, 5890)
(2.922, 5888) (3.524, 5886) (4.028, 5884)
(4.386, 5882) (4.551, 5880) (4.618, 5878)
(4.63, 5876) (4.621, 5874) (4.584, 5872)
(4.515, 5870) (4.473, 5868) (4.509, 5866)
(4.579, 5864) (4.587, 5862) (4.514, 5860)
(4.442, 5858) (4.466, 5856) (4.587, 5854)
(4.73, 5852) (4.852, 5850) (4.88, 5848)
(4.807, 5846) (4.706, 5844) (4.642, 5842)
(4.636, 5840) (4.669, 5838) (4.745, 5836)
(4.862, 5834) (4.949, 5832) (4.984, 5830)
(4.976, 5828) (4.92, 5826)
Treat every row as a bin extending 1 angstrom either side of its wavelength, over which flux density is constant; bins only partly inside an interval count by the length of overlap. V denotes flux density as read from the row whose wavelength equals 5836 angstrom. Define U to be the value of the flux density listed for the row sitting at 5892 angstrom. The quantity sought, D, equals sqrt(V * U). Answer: 3.41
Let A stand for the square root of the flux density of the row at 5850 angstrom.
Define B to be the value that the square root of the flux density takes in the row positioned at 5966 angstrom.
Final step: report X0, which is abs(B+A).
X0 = 4.40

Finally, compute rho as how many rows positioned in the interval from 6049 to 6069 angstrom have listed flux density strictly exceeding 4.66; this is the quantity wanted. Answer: 10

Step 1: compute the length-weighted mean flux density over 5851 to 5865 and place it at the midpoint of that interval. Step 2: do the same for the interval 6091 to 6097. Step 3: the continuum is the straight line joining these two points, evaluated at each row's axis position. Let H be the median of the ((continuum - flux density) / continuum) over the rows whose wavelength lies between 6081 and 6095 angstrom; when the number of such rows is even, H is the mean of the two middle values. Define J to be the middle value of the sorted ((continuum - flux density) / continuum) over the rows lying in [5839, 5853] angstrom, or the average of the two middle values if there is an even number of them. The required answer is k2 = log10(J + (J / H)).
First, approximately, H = -0.02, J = -0.04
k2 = 0.29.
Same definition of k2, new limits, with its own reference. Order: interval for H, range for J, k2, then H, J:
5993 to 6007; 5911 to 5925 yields -1.00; -0.02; 0.00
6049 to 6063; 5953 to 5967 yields -0.10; -0.05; -0.04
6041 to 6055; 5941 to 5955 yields -0.72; -0.07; -0.02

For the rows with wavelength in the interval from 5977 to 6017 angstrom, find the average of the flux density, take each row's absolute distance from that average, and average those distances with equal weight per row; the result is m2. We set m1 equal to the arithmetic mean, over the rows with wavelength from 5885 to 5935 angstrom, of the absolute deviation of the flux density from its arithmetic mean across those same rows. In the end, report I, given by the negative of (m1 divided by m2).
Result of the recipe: -8.7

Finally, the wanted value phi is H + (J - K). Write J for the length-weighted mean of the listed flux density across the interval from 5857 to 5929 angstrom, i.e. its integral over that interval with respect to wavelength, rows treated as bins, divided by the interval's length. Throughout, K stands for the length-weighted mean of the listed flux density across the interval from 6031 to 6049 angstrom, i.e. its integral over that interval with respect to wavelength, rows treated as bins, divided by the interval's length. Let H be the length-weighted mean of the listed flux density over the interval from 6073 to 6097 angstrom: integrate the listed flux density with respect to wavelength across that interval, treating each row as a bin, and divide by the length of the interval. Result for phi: 4.02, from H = 4.74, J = 4.22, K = 4.93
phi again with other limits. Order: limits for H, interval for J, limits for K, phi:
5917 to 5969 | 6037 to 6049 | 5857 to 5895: 5.66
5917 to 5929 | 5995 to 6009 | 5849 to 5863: 4.74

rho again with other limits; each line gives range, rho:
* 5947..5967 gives 7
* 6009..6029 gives 0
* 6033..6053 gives 10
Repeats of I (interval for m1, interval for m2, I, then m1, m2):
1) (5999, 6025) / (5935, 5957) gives -0.6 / 0.05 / 0.09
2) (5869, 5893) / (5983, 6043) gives -6.2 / 0.73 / 0.12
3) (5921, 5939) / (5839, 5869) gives -0.2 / 0.03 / 0.11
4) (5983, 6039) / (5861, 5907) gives -0.2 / 0.10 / 0.67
